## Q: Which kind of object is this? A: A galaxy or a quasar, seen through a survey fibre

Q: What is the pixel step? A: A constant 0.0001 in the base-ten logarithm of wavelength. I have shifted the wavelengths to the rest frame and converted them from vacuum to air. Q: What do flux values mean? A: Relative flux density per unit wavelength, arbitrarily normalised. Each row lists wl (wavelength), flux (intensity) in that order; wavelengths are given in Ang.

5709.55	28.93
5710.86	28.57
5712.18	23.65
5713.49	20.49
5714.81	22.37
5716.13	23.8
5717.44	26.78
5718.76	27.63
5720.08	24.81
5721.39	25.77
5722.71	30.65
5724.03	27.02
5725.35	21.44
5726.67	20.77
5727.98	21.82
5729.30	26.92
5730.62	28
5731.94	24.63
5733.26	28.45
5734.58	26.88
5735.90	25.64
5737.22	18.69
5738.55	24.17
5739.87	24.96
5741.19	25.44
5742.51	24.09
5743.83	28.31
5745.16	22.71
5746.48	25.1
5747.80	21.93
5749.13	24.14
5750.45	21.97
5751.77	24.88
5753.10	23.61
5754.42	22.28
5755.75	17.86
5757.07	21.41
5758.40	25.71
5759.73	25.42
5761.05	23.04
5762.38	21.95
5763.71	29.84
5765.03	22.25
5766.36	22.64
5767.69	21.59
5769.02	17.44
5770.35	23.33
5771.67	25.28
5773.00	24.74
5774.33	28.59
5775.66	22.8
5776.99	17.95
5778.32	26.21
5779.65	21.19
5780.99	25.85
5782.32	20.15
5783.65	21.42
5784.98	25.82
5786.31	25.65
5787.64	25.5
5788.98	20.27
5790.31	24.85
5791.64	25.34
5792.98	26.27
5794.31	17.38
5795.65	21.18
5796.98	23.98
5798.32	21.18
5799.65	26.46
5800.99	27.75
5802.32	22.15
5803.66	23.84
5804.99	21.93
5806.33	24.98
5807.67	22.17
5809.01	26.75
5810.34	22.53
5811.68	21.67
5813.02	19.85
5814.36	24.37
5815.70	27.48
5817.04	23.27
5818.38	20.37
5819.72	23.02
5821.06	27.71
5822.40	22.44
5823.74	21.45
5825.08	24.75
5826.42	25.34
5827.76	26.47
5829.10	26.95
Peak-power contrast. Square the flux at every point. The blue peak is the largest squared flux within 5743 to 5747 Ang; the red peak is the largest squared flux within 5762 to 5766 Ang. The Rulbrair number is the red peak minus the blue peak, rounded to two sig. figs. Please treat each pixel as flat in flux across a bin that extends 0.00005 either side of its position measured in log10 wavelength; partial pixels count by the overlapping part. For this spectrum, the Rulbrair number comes 89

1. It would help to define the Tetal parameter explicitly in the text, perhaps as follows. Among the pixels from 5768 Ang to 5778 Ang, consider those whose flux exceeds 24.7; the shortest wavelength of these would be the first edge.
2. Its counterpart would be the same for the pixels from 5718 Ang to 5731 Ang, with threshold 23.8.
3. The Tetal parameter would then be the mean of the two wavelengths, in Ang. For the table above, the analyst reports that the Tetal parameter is 5745.2 Ang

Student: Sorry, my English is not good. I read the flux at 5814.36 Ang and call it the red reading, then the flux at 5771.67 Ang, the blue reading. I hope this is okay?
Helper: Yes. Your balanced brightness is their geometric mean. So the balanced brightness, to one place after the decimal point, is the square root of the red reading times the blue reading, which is 24.8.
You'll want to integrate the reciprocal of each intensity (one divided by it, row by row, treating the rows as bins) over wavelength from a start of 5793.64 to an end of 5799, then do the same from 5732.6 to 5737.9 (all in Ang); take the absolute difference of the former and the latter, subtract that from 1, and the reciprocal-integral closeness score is 0.959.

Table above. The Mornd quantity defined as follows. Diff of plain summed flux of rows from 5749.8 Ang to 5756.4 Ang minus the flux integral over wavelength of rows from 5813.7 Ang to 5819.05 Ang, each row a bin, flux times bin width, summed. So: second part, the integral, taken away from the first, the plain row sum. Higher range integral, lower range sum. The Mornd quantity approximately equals -17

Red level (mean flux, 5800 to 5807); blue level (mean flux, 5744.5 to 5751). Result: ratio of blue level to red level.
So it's 0.96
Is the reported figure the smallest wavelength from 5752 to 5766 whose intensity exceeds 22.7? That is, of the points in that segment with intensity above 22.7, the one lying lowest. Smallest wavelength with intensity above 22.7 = 5753.10 Ang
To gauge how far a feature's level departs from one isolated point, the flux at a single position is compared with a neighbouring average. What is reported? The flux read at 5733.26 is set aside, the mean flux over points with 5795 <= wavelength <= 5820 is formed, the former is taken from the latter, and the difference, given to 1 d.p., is -5.0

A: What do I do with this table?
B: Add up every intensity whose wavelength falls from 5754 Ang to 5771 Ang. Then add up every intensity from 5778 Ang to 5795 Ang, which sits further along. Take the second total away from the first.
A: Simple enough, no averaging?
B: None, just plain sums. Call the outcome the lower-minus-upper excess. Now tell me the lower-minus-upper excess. -11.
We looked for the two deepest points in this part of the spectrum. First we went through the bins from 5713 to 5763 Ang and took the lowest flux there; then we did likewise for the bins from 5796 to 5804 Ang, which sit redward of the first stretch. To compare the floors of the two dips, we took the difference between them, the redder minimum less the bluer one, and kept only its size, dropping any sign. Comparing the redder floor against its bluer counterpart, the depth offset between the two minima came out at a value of 3.3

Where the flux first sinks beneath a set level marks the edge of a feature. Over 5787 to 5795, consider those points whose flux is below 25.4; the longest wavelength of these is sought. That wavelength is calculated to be 5794.31 Ang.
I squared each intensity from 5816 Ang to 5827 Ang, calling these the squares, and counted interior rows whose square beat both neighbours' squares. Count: 1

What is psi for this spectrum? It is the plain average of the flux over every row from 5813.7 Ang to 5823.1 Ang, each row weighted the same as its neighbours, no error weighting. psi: 24.1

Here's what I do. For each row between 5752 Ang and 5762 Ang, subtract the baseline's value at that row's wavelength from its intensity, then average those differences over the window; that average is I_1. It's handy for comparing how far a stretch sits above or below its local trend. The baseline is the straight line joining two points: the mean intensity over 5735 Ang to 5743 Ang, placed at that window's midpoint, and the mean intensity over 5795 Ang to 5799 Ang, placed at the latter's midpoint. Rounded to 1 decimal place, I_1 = -0.5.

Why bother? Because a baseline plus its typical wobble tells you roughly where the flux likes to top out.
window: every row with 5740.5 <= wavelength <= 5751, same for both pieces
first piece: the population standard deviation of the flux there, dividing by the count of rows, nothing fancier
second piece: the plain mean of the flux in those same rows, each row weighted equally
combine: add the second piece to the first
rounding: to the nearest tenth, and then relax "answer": 26.2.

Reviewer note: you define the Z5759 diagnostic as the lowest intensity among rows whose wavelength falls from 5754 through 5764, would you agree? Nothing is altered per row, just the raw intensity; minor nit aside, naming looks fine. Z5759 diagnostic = 17.86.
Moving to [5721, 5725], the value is 25.77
